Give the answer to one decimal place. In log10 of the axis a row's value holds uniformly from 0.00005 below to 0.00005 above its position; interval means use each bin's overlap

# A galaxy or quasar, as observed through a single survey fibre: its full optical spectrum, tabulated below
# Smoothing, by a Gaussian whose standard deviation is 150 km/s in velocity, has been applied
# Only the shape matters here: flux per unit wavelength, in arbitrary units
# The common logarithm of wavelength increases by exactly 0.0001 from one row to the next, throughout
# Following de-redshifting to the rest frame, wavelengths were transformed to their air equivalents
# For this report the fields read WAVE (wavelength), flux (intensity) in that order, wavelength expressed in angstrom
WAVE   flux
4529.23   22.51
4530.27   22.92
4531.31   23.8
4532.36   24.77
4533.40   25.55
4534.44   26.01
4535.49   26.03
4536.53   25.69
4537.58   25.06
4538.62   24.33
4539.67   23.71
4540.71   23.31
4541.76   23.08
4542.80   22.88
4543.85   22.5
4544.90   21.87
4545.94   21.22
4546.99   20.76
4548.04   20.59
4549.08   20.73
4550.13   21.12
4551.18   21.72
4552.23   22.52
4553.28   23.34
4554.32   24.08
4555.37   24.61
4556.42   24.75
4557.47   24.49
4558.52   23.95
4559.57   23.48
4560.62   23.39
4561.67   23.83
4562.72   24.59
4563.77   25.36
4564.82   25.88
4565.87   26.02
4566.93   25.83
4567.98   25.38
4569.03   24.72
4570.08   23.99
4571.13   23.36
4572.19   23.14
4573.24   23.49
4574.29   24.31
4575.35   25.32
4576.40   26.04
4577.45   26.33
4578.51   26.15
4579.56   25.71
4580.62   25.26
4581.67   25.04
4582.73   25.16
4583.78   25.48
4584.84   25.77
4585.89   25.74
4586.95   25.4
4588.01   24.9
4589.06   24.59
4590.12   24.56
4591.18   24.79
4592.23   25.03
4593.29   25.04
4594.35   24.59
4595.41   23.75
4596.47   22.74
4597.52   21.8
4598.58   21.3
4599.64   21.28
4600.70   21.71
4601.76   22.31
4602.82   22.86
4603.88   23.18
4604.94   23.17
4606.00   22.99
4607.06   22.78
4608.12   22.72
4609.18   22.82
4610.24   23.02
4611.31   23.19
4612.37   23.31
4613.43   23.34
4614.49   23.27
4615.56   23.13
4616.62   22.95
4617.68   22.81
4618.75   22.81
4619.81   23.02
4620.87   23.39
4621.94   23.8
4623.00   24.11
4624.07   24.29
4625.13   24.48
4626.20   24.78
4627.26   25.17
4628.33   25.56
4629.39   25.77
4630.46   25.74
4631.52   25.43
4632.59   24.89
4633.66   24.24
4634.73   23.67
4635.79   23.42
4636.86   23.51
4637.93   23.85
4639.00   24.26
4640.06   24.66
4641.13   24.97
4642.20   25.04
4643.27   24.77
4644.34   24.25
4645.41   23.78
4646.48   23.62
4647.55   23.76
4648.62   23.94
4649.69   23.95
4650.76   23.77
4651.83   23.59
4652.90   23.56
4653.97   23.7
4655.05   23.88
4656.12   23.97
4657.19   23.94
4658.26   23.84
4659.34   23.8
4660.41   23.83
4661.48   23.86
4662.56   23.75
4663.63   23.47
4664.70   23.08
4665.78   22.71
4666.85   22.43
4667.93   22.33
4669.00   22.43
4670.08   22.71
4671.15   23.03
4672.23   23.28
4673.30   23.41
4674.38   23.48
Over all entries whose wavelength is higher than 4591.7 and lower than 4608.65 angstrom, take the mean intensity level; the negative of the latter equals -23.0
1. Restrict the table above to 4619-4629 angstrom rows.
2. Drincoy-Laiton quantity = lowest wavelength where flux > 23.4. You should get 4621.94 angstrom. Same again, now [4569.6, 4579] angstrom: 4570.08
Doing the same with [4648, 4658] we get 4648.62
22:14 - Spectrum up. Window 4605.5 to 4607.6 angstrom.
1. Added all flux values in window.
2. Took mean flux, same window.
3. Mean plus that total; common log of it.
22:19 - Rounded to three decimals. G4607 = 1.837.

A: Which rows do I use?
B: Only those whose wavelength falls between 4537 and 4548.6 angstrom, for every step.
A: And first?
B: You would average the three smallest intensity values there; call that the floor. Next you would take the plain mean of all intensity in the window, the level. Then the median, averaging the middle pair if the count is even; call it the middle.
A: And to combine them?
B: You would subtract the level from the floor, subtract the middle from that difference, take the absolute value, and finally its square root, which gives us 4.97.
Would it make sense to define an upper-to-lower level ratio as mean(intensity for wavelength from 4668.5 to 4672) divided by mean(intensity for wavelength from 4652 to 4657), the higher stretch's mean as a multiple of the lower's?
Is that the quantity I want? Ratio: 0.96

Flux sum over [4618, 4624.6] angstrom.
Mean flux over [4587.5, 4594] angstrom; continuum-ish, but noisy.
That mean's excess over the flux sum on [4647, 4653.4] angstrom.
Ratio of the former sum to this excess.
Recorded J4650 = -1.20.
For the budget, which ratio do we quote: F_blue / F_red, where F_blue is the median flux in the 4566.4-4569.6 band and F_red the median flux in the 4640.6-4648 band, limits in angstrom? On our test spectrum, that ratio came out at 1.05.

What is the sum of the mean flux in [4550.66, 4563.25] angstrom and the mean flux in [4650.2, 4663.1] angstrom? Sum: 47.5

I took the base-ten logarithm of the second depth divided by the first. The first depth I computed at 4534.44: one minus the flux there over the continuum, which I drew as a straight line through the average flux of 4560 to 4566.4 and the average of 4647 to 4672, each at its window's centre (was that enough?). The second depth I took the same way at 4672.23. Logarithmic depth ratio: -1.6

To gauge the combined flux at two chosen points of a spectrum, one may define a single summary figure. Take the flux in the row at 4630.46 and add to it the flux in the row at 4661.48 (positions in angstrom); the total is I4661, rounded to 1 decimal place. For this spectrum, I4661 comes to 49.6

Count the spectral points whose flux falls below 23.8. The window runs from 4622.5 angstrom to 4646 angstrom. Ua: 4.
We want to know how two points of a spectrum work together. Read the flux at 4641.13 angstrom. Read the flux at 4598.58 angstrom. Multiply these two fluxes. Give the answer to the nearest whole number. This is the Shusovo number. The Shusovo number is 532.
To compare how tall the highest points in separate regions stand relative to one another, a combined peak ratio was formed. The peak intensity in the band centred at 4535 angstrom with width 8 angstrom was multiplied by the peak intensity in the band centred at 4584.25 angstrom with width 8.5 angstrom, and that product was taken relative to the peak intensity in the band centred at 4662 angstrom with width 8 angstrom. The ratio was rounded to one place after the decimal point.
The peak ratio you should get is 28.1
